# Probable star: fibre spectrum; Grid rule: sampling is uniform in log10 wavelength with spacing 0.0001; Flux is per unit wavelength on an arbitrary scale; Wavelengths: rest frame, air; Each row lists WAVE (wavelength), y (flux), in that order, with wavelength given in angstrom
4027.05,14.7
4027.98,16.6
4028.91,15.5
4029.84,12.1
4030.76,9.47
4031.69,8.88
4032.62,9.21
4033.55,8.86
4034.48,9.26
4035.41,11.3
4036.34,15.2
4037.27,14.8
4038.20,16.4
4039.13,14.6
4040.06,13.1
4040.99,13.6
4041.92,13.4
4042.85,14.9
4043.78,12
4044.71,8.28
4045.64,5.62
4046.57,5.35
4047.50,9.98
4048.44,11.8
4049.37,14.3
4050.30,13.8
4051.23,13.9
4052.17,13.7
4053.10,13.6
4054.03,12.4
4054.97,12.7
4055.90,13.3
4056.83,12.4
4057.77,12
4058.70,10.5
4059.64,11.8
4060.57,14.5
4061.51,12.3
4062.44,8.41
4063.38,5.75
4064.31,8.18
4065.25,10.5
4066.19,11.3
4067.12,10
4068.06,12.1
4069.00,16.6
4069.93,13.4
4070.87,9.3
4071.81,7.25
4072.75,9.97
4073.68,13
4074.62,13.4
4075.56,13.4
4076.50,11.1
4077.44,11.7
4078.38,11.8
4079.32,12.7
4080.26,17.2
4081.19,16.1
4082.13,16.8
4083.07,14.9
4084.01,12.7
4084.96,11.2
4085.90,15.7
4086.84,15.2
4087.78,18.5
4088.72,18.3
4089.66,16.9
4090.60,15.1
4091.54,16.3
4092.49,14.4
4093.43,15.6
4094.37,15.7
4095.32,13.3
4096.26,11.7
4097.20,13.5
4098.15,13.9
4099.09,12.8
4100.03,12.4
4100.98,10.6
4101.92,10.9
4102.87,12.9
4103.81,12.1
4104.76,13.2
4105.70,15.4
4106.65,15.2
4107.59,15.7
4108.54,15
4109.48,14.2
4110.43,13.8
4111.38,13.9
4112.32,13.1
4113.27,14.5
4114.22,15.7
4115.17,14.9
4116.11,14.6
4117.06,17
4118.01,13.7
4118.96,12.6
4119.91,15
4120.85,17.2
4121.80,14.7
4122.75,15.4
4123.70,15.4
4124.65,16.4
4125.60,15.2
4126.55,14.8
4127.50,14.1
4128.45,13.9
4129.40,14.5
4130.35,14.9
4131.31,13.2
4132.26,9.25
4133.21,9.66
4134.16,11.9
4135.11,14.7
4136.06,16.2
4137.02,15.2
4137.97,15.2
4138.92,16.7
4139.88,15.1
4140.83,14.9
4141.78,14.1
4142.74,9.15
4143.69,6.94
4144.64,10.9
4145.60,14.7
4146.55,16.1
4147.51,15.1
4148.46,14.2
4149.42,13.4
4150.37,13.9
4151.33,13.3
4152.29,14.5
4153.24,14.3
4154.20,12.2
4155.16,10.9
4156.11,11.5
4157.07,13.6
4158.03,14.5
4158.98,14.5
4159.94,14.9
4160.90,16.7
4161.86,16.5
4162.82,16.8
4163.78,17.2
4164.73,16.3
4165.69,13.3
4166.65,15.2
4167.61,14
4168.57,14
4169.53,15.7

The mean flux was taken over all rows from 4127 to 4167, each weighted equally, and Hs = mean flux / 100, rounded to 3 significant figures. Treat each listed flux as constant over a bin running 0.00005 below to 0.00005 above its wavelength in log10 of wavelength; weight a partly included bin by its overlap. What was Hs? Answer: 0.139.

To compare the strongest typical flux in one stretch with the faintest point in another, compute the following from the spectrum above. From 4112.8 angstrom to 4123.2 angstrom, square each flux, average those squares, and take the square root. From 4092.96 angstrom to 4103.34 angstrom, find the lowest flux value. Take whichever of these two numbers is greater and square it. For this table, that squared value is 227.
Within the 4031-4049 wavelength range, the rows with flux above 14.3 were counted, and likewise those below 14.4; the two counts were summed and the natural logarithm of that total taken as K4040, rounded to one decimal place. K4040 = 2.9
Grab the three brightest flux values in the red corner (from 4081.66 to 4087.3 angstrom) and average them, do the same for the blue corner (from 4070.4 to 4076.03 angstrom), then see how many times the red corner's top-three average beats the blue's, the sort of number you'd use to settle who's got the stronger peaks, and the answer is 1.20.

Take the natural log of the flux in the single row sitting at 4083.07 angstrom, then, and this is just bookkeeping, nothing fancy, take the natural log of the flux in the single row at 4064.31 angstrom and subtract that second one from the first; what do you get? 0.60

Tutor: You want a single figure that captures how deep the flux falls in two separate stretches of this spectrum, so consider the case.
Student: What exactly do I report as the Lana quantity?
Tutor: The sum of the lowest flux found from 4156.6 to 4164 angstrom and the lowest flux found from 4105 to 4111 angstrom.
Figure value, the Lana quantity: 27.4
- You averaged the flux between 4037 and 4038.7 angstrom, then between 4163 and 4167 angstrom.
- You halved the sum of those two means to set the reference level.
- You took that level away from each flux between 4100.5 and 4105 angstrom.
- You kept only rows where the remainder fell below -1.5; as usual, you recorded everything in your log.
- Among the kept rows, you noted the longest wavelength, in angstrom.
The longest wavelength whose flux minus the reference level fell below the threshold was 4104.76 angstrom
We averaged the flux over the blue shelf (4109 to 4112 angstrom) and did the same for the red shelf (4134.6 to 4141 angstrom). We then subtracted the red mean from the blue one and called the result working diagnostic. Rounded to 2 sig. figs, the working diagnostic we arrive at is -1.5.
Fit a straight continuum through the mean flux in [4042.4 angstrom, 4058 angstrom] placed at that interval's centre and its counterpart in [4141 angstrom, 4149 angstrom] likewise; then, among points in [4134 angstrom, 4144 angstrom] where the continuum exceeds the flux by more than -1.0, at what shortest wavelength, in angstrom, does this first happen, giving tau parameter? 4134.16 angstrom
